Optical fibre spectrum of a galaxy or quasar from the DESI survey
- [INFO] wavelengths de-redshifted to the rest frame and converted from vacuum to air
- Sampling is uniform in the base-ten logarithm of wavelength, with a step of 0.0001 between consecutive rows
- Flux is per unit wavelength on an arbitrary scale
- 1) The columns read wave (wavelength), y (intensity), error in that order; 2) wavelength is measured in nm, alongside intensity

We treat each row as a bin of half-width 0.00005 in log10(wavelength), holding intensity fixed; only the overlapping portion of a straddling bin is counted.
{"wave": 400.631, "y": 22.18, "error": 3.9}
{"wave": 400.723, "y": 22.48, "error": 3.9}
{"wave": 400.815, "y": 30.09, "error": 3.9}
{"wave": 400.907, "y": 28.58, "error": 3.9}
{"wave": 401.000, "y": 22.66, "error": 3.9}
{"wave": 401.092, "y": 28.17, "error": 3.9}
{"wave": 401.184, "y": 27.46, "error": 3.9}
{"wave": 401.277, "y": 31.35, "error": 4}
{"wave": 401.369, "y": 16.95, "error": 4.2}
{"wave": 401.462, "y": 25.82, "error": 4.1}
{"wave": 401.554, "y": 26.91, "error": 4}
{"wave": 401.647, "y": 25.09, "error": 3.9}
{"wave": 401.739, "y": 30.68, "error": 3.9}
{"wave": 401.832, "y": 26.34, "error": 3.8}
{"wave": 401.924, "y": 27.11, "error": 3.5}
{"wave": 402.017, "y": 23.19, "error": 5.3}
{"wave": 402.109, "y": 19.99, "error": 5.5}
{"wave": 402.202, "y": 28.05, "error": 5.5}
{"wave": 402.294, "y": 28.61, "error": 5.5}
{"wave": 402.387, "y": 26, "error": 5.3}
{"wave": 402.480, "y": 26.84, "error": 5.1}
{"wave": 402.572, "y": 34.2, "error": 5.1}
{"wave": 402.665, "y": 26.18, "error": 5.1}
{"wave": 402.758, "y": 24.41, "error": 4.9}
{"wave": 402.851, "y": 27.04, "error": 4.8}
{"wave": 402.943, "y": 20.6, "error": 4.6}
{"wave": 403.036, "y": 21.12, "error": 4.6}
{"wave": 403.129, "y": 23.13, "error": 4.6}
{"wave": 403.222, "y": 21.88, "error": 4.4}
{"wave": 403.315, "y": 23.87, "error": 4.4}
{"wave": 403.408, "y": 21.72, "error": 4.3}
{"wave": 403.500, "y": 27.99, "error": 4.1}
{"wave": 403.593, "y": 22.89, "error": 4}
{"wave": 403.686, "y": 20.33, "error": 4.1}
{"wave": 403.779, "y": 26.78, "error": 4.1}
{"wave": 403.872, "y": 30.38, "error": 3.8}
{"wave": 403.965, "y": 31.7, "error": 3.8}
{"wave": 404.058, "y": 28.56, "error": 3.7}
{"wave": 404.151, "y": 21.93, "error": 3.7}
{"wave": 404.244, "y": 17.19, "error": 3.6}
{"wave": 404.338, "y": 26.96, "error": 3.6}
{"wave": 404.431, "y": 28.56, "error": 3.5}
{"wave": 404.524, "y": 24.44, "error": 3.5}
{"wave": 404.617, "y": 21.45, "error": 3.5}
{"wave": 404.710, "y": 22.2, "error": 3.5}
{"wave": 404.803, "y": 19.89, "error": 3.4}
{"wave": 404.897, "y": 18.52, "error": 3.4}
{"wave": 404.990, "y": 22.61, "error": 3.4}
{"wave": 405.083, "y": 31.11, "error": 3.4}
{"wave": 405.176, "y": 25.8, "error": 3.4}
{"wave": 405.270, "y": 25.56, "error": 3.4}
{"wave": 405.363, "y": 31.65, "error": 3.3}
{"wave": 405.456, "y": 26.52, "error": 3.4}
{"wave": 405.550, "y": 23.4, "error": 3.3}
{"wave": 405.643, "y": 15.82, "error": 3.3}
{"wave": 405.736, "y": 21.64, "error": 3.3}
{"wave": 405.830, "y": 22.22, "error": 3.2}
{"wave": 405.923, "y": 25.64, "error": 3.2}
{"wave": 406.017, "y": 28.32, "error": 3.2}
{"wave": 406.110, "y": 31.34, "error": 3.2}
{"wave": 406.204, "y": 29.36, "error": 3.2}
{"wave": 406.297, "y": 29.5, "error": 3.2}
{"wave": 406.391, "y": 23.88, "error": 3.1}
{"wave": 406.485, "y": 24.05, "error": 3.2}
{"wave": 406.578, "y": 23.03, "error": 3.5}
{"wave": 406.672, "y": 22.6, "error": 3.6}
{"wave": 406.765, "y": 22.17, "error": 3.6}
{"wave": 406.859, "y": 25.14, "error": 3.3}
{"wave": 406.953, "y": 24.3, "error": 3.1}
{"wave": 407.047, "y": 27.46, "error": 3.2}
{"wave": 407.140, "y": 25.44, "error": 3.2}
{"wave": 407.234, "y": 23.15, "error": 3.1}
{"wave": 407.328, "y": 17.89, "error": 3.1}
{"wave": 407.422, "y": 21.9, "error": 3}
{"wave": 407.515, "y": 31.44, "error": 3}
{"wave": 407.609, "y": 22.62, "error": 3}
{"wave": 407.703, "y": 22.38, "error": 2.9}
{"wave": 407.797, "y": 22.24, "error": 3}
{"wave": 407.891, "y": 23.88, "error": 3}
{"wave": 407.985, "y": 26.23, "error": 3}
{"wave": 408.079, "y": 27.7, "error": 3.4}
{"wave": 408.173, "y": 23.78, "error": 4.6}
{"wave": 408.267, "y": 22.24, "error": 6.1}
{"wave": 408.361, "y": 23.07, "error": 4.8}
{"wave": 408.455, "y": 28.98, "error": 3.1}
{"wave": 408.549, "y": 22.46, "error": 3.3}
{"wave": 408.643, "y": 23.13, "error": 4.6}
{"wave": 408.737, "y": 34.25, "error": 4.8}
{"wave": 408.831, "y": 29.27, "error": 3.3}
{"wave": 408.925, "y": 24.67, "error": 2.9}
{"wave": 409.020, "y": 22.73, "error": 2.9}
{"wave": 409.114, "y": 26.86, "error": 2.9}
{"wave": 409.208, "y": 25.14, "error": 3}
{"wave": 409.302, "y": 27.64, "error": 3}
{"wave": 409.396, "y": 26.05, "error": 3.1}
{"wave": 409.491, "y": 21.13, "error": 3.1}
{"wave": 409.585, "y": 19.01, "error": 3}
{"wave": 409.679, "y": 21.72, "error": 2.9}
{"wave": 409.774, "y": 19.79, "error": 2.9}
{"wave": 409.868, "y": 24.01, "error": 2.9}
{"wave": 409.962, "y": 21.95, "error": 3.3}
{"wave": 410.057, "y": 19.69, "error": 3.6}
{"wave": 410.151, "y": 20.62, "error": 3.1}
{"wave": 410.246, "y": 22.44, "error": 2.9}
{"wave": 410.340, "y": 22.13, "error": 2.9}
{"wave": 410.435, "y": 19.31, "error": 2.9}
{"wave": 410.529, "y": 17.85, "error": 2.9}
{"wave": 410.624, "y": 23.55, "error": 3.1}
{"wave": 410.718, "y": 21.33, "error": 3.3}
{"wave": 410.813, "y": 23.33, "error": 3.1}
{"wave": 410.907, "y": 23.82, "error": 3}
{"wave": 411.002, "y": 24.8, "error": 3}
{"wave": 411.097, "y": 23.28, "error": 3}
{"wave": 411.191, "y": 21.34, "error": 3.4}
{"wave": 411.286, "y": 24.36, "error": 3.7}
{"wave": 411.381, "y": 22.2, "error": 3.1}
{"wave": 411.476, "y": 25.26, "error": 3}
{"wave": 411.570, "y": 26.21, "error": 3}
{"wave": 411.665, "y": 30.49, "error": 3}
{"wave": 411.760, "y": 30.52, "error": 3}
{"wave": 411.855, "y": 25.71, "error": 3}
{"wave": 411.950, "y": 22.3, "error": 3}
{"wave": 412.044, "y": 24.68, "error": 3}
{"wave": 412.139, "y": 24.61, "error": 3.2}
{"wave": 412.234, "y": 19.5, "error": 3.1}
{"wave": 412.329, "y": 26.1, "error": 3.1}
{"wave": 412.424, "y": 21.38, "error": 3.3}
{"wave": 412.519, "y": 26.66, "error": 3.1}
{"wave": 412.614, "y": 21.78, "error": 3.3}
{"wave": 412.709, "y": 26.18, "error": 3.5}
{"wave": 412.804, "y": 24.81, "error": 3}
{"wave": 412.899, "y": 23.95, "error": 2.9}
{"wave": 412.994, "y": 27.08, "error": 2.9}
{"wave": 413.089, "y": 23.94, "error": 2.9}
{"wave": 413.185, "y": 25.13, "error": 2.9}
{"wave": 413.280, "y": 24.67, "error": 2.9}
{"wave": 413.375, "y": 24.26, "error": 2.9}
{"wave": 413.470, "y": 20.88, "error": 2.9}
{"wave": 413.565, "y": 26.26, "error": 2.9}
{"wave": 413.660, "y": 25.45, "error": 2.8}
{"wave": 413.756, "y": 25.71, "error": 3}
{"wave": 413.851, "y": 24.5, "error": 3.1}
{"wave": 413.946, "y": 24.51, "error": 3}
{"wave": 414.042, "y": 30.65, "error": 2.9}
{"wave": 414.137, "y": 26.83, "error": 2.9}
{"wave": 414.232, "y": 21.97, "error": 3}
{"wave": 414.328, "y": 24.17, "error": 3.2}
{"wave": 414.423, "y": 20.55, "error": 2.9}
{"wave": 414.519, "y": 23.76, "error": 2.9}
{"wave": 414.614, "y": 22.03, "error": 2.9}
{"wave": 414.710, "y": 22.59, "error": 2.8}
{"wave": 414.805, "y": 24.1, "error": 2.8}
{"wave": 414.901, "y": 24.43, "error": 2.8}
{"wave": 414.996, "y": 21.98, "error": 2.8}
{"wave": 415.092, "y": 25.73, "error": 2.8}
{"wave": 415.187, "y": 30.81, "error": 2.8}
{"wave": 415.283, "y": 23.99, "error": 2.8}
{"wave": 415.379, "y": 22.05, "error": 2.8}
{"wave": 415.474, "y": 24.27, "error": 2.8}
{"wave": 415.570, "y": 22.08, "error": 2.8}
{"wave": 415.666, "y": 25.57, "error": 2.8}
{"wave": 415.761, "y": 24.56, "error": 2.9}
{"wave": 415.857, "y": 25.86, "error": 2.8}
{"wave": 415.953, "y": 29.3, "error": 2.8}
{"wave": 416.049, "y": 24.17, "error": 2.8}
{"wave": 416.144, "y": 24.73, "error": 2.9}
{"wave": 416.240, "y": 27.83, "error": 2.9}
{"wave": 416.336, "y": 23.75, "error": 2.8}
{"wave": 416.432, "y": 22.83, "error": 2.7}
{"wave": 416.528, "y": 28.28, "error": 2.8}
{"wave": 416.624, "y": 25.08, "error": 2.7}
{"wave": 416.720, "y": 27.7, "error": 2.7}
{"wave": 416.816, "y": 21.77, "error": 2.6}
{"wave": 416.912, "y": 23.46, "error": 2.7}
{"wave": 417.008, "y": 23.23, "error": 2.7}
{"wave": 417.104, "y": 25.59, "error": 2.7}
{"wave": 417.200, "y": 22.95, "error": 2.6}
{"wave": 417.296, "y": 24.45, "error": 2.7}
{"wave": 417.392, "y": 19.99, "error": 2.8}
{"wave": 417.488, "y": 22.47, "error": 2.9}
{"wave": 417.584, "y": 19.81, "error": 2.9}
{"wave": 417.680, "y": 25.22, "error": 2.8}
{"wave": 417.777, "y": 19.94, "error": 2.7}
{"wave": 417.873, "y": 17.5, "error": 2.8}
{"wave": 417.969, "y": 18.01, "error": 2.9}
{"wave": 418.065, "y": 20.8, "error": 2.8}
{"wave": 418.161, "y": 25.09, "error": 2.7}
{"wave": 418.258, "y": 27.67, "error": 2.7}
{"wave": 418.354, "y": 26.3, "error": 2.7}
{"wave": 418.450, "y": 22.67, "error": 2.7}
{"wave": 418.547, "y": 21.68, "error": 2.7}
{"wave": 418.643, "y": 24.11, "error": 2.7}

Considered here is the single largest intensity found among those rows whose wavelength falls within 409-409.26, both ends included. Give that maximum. 26.86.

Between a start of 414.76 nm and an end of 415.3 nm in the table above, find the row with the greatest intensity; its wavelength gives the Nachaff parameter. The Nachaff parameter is 415.187 nm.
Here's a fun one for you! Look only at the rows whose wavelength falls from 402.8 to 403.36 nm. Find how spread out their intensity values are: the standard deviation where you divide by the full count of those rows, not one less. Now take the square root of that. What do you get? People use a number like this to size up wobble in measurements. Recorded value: 1.5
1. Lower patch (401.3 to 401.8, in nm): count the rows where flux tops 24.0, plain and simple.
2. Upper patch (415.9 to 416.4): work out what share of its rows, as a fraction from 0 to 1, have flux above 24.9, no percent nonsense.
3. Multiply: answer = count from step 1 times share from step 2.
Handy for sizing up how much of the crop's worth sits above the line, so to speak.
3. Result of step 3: 1.6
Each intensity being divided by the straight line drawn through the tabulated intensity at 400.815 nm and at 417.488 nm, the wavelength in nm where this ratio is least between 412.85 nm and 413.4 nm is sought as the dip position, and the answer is 412.899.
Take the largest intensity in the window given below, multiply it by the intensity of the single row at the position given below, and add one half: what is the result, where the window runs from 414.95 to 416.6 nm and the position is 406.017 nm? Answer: 873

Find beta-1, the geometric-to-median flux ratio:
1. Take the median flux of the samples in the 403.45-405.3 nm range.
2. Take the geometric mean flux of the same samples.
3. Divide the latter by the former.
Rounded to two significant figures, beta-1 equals 0.98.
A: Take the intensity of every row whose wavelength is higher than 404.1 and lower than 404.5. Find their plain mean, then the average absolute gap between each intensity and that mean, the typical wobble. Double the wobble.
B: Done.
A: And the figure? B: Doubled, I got 8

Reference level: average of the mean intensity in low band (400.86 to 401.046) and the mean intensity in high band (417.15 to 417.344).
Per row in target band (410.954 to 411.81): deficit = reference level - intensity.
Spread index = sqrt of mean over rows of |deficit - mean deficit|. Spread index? 1.6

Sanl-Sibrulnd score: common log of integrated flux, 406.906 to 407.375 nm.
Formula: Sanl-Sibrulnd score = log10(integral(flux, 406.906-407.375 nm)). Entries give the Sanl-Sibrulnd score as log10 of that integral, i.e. 1.045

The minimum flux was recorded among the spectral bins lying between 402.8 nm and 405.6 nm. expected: 17.19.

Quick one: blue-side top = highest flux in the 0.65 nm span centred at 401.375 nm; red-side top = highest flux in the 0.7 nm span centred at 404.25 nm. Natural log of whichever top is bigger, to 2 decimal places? 3.46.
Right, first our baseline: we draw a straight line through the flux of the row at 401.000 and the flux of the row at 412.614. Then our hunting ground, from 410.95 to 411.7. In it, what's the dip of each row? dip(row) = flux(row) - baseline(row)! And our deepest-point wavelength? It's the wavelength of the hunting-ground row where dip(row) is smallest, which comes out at 411.191 nm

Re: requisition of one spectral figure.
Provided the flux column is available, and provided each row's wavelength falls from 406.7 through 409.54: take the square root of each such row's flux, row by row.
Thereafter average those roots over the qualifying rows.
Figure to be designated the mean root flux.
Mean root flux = 4.97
